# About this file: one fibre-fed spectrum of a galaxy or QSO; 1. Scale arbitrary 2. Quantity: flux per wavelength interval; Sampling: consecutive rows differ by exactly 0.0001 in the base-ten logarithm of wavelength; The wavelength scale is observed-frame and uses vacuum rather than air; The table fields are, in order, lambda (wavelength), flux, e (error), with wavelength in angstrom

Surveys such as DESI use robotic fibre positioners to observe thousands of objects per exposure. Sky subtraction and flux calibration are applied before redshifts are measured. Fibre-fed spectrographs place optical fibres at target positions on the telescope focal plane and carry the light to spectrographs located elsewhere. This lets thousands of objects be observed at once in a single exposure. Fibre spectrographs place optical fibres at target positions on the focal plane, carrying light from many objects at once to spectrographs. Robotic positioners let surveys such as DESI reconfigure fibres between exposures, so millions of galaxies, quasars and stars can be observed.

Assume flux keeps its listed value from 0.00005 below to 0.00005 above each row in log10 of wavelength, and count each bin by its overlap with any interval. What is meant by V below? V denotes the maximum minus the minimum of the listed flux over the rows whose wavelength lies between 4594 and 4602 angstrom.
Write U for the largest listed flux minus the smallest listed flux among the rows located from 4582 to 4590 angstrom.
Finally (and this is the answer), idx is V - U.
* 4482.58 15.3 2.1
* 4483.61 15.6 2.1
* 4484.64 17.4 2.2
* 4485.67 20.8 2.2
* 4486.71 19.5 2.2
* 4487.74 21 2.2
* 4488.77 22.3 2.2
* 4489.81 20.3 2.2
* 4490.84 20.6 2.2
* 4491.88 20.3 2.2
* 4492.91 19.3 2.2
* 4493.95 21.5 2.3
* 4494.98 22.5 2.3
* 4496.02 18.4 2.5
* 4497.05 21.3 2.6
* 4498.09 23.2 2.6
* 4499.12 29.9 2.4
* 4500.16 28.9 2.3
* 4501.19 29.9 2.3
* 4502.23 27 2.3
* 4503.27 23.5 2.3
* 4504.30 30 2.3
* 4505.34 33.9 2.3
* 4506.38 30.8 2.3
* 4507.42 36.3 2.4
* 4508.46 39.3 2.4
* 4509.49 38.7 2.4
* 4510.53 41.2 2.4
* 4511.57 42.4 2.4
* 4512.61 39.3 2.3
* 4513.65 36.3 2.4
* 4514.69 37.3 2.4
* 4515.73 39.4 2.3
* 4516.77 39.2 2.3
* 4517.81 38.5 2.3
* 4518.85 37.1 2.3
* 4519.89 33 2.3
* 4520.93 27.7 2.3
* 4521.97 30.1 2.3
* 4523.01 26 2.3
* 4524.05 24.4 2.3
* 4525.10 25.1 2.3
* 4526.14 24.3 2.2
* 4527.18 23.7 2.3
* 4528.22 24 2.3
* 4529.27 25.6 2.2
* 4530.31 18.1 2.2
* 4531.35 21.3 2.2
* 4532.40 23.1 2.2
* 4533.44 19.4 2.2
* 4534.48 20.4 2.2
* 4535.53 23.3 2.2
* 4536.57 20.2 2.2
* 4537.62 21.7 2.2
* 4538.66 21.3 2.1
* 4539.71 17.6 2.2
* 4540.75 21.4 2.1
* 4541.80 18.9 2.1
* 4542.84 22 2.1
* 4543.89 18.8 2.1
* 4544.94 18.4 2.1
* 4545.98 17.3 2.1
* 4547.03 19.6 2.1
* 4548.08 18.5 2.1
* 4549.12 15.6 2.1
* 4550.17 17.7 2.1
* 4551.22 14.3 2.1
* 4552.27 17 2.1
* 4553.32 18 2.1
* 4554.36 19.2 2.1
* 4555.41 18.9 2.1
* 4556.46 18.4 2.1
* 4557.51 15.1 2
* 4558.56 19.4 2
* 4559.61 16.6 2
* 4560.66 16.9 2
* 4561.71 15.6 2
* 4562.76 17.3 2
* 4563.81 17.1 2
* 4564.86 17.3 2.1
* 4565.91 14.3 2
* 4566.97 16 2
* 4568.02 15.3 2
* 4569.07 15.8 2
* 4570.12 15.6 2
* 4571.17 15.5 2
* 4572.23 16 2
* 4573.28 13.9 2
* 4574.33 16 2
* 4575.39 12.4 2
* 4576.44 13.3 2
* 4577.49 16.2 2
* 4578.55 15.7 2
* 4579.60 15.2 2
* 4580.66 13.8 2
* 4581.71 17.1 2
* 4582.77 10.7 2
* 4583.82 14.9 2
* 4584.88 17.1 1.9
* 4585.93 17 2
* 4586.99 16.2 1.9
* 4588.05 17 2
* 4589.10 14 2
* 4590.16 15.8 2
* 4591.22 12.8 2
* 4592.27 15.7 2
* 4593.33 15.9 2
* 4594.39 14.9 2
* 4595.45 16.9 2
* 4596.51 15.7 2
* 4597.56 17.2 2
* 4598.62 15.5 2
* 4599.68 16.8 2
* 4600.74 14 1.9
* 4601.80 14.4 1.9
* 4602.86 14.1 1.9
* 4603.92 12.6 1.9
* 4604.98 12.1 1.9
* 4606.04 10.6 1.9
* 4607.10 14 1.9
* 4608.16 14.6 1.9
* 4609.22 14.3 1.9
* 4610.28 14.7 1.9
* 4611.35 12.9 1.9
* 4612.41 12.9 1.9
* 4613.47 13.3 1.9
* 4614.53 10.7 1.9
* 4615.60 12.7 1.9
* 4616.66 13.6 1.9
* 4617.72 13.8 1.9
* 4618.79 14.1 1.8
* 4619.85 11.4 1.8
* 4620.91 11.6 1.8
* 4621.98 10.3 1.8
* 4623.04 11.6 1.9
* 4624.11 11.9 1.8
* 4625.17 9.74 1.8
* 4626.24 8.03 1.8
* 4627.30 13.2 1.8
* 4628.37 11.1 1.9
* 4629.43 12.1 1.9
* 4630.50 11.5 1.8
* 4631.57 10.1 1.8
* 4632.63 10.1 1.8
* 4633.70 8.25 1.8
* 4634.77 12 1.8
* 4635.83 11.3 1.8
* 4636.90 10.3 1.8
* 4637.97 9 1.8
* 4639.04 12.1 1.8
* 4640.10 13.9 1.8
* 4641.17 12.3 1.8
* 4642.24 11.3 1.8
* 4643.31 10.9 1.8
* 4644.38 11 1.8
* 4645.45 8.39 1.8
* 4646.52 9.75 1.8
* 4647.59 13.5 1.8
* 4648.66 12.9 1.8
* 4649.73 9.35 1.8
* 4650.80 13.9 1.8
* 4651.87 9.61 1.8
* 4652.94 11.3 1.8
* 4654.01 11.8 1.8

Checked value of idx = -3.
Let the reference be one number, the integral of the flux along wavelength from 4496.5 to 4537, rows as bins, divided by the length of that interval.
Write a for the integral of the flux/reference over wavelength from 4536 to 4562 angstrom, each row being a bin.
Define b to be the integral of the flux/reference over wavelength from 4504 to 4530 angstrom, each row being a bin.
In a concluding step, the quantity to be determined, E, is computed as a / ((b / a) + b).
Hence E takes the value 0.53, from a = 16.2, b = 29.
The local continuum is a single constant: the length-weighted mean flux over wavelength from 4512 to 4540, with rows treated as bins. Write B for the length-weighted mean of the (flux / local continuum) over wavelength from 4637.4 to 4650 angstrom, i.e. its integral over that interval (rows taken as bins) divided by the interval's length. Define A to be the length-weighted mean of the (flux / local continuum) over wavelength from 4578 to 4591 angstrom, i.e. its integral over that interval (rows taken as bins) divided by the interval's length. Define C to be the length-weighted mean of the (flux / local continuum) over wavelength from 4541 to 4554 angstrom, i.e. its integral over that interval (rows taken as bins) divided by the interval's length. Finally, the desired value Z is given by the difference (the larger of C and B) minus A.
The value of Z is 0.1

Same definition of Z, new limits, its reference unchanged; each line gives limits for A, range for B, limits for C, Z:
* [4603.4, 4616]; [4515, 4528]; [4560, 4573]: 0.6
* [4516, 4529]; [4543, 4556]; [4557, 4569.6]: -0.4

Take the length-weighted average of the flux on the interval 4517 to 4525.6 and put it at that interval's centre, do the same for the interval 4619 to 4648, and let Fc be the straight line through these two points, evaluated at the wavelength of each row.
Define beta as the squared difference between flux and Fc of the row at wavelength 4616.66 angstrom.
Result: 0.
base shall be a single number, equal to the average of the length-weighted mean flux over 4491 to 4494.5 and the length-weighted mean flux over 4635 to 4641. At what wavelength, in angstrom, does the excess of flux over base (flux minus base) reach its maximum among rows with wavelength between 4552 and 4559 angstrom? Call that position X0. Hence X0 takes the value 4558.56 angstrom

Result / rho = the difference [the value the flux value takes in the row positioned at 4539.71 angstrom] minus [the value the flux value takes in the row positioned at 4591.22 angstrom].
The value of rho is 5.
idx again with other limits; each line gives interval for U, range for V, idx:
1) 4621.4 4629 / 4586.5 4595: -1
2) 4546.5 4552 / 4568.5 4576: -2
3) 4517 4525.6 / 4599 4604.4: -10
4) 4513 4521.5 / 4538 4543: -7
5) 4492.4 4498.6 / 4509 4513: -1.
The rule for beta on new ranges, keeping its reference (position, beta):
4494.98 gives 159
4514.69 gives 31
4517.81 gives 54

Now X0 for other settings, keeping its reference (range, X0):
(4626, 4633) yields 4627.30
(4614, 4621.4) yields 4618.79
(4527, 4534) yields 4529.27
